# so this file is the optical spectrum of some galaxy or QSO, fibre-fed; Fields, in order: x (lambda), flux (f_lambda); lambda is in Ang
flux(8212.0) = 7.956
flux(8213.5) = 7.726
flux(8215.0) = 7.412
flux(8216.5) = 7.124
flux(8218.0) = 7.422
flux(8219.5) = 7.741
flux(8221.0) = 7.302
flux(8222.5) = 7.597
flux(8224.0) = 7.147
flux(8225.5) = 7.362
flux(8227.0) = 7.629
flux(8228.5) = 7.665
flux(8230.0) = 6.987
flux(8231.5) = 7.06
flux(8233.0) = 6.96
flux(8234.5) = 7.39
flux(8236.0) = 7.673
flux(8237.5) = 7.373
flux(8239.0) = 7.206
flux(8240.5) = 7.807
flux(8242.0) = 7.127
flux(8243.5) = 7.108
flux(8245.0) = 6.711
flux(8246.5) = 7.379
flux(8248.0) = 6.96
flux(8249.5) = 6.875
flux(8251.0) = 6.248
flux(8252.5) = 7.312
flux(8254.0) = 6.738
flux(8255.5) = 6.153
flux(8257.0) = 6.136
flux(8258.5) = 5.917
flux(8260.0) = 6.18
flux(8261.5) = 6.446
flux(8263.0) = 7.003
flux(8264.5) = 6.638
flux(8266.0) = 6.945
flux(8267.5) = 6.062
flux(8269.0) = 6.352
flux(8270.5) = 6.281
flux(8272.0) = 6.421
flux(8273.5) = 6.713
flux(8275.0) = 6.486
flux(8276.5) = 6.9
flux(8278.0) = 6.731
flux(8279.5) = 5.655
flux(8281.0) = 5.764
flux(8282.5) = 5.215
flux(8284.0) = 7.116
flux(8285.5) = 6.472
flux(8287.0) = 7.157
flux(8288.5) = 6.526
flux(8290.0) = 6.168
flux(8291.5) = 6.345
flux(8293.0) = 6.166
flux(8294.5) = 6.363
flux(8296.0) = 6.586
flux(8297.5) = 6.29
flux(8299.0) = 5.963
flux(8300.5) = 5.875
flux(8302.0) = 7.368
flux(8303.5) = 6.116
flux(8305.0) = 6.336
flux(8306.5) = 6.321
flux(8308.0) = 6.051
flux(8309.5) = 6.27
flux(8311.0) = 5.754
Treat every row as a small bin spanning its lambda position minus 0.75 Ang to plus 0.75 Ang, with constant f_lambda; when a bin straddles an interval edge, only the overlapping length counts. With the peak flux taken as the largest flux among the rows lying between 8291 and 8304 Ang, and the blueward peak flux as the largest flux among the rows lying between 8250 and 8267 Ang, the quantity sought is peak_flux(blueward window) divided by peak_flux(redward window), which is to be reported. 0.99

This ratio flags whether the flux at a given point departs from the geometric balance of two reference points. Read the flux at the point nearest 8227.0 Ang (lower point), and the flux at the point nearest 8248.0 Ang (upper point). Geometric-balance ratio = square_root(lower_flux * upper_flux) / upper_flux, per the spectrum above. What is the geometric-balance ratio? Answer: 1.05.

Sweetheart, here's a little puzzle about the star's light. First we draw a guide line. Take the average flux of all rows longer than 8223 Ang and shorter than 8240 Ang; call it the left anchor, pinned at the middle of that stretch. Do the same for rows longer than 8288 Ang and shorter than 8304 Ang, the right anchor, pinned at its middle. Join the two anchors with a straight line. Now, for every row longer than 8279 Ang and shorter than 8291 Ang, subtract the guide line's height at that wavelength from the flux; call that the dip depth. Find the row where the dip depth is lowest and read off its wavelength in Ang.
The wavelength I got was 8282.5 Ang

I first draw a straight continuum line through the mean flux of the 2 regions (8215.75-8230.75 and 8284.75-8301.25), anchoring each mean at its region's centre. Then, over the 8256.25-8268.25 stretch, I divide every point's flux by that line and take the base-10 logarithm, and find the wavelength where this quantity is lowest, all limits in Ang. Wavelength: 8258.5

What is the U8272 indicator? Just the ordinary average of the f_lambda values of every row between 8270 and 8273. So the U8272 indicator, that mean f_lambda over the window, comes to 6.4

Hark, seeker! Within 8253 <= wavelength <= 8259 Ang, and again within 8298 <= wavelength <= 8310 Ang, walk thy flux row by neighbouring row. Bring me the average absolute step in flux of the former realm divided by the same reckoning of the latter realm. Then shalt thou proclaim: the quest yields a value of 0.54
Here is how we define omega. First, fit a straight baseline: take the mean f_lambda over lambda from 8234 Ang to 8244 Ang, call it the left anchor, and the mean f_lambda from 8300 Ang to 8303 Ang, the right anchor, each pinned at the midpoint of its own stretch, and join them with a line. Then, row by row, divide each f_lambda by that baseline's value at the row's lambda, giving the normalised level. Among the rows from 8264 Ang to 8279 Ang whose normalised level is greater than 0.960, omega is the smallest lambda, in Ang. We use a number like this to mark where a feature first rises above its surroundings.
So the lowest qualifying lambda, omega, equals 8266.0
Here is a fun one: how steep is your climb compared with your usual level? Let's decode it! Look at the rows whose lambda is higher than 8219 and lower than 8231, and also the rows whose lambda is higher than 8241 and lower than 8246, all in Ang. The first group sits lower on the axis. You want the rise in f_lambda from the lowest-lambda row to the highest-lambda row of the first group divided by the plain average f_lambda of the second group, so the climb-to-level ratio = -0.11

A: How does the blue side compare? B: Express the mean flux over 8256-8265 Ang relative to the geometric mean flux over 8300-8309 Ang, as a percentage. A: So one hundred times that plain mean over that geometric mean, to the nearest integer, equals 101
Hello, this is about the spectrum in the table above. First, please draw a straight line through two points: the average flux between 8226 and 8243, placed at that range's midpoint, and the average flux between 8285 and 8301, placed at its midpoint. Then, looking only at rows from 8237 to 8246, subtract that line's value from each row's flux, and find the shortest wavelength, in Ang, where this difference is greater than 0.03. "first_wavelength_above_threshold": 8237.5 Ang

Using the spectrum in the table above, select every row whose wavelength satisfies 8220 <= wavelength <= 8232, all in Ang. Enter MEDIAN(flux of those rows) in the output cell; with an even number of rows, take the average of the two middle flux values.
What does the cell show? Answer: 7.33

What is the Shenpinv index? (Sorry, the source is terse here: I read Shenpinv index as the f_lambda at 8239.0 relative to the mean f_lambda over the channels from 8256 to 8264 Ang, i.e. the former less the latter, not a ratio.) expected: 0.87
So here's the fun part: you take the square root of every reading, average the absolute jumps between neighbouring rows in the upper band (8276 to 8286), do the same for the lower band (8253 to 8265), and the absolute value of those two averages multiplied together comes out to 0.010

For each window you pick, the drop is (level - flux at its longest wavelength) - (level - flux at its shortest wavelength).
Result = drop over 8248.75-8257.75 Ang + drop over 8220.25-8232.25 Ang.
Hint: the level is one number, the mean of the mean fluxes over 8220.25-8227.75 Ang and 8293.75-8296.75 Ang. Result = 1.0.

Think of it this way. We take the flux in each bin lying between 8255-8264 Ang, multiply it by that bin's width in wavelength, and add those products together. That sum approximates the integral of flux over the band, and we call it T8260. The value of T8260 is 57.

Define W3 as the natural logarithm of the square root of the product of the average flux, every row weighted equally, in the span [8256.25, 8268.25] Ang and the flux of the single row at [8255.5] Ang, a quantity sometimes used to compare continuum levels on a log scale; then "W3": 1.84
